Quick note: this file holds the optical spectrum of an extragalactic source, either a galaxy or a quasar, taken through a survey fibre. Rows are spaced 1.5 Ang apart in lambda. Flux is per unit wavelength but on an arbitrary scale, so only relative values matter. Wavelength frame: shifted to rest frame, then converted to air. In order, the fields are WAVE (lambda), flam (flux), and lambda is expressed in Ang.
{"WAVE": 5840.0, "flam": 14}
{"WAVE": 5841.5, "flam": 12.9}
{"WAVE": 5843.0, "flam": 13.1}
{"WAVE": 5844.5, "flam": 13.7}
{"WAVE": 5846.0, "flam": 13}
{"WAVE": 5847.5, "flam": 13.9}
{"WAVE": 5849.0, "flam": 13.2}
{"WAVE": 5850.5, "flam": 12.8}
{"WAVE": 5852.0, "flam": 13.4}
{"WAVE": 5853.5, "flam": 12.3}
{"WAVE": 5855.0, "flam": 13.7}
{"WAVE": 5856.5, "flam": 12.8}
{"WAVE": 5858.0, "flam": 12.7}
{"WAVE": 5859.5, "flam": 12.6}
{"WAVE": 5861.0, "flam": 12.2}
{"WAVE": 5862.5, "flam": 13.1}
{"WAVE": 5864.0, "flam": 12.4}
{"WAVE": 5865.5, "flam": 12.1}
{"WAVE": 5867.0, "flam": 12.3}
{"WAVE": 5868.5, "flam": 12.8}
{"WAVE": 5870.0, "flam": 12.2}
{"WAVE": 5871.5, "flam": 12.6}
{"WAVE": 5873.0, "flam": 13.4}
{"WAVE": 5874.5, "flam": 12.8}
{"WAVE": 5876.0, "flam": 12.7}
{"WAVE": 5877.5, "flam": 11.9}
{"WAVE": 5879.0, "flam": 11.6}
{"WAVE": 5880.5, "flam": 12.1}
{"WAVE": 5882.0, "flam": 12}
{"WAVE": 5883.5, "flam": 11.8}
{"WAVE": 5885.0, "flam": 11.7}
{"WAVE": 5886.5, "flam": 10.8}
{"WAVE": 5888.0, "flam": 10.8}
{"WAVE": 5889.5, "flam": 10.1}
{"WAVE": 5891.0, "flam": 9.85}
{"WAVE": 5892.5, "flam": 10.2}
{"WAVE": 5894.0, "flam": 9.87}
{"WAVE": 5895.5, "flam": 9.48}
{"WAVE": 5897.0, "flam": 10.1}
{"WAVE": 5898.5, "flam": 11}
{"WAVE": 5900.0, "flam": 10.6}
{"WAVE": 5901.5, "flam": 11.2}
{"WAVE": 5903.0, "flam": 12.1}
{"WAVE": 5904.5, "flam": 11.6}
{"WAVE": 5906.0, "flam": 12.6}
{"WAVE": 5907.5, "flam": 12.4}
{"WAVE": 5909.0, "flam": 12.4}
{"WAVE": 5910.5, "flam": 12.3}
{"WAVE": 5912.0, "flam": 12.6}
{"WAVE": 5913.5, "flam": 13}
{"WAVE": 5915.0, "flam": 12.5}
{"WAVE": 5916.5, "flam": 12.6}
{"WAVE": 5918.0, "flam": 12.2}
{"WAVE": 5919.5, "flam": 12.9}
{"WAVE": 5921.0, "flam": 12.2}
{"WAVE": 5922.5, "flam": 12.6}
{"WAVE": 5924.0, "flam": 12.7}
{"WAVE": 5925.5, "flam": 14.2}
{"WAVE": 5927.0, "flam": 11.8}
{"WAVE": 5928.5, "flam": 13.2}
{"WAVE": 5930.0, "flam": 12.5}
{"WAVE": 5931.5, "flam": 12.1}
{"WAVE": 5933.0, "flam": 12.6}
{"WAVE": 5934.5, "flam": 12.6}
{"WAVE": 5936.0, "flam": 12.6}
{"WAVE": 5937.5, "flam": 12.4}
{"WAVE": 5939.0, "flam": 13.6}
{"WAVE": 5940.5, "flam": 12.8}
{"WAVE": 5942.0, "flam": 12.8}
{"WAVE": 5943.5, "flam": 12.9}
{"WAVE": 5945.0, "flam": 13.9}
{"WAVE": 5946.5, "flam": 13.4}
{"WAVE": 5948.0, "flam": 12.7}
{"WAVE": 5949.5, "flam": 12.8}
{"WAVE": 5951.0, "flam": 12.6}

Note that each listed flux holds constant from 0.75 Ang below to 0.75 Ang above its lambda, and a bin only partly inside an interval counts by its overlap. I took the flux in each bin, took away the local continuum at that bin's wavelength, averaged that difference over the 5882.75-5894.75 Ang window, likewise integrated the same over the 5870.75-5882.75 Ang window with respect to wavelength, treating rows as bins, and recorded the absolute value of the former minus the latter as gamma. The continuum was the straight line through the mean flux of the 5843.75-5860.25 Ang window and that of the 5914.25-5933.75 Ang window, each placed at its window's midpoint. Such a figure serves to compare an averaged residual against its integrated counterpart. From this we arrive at 4.4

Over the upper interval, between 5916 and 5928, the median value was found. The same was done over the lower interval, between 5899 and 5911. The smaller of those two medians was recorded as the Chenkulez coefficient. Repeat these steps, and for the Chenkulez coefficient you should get 12.2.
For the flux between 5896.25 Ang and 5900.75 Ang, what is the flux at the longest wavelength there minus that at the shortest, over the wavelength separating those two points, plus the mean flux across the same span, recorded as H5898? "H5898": 10.7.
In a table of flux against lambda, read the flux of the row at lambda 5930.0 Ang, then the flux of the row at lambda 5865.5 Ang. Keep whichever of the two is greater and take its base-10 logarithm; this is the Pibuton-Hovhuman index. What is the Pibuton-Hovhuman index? 1.10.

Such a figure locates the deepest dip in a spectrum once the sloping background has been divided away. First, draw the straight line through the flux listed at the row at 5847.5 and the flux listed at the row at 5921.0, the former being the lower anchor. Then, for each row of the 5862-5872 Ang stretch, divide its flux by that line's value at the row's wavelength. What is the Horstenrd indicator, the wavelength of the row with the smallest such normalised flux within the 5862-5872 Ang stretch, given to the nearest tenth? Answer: 5865.5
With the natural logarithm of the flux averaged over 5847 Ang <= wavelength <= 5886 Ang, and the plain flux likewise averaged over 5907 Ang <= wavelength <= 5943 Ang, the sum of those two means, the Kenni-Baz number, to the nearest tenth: 15.2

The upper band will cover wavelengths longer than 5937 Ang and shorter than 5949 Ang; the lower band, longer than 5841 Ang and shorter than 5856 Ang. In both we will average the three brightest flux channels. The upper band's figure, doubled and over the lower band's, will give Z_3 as 1.98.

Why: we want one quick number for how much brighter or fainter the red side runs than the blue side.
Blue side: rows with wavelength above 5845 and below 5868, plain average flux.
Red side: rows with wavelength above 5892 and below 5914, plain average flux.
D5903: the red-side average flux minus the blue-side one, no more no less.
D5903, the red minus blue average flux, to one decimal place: -1.4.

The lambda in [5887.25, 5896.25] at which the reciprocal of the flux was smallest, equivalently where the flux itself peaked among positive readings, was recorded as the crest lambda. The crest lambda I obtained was 5888.0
